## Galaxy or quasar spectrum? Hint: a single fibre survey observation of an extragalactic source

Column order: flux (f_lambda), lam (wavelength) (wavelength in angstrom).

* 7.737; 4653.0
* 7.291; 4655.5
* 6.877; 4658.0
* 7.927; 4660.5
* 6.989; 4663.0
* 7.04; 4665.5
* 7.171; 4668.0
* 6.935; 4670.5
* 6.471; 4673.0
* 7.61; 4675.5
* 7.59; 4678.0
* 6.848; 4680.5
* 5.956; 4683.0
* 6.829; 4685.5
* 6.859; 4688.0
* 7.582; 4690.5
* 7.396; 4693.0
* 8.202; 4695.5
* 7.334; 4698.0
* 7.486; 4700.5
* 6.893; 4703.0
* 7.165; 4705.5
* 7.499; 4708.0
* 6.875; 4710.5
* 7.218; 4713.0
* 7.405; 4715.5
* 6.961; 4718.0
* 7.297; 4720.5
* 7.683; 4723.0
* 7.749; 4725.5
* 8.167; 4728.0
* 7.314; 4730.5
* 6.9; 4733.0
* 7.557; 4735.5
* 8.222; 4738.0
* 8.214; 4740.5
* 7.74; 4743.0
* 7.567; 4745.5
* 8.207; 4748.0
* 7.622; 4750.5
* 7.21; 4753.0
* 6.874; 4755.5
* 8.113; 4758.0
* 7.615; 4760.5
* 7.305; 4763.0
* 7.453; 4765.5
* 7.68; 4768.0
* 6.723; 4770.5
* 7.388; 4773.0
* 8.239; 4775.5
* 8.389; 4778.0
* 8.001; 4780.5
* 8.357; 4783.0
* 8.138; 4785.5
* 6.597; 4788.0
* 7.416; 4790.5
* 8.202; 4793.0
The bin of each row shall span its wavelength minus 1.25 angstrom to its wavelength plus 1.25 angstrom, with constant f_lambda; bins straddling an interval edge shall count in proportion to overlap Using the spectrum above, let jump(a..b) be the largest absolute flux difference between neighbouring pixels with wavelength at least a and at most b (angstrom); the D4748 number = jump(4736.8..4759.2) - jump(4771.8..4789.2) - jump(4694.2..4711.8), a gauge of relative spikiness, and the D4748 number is -1.2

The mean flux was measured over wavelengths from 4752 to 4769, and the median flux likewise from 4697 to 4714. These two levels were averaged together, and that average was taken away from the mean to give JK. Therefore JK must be 0.12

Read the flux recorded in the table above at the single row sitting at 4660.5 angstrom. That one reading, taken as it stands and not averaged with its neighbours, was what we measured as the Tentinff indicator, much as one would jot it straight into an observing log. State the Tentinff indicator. 7.927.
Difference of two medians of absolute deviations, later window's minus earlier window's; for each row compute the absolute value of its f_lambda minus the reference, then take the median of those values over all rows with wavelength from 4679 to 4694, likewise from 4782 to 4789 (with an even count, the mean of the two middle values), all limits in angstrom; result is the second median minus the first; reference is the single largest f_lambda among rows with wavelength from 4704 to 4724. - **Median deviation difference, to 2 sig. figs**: -0.16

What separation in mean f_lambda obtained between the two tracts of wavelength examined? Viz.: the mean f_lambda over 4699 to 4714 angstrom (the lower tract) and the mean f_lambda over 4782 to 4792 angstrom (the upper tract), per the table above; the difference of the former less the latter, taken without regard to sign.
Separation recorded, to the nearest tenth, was 0.4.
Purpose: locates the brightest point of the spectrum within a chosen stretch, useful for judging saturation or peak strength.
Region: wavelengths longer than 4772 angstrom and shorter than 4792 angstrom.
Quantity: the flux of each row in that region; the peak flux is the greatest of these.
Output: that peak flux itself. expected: 8.389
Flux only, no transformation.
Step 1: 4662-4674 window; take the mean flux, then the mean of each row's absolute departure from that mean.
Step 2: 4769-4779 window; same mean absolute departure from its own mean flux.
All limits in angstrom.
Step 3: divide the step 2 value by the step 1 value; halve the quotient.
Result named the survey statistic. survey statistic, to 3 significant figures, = 1.75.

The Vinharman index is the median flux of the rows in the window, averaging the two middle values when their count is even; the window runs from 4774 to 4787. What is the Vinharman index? 8.2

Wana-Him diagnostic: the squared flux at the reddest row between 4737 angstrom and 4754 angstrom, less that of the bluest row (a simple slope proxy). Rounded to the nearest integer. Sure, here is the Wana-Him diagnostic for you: -16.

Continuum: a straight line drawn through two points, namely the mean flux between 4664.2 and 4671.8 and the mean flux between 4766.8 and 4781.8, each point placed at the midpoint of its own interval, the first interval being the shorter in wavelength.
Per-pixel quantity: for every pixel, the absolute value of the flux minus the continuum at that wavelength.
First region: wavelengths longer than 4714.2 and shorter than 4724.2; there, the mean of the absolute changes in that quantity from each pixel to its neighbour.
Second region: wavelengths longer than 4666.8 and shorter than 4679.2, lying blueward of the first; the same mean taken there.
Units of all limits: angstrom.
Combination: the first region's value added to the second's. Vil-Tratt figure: 0.44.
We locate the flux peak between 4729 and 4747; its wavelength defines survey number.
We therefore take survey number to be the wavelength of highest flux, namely 4738.0 angstrom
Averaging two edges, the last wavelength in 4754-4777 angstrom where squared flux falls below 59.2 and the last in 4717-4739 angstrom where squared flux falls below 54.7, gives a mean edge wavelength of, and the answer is 4753.0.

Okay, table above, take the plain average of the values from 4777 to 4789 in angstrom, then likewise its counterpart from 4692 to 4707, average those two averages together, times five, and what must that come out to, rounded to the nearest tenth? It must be 38.3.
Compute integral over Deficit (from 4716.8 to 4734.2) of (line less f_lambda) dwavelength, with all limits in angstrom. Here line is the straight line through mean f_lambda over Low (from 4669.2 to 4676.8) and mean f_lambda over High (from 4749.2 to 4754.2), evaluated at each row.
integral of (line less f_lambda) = -3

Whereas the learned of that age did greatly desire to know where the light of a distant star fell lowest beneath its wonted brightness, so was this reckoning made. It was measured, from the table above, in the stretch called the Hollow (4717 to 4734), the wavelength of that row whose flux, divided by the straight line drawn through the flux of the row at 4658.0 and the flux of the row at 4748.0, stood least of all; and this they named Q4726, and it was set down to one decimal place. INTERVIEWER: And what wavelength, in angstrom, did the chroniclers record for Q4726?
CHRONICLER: 4733.0 angstrom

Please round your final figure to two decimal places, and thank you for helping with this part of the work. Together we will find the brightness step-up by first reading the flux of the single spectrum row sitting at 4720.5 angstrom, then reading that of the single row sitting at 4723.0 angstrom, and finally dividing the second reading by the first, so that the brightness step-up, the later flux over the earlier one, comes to 1.05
